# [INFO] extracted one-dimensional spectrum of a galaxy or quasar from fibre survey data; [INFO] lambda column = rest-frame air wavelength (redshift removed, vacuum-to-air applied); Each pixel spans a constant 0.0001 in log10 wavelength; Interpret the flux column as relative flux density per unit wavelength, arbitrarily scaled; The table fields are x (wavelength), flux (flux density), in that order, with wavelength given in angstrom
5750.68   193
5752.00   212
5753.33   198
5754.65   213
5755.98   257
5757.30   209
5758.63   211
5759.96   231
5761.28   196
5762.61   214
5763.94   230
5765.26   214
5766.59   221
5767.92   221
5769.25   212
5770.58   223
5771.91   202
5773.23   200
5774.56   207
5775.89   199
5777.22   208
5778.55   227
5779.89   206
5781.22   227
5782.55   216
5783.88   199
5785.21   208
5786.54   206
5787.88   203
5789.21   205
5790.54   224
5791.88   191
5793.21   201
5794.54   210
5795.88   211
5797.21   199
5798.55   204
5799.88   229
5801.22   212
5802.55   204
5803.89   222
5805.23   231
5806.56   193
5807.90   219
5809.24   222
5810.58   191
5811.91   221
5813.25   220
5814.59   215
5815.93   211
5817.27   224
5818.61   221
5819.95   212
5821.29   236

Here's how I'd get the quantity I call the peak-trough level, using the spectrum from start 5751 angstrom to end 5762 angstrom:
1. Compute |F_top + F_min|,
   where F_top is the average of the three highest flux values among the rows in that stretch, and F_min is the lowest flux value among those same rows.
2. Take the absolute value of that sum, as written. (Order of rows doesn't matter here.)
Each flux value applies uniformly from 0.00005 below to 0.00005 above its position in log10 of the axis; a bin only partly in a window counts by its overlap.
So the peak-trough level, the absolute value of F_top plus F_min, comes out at 430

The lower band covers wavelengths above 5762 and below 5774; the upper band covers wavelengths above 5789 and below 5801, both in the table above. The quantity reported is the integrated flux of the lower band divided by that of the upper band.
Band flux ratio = 1.03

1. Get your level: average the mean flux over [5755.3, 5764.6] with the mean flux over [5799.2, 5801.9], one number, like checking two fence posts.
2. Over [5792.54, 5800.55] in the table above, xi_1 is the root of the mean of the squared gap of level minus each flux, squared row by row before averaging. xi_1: 15.5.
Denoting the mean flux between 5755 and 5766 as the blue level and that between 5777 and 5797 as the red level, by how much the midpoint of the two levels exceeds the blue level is -5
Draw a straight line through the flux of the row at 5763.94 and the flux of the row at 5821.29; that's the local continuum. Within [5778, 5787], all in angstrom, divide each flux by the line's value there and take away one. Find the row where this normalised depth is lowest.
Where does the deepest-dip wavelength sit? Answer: 5783.88 angstrom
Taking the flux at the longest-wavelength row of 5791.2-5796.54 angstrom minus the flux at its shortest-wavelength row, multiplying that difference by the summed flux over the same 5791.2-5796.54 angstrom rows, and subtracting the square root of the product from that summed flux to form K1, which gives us 685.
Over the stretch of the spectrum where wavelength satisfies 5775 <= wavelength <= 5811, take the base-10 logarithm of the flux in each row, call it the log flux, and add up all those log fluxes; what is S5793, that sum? 63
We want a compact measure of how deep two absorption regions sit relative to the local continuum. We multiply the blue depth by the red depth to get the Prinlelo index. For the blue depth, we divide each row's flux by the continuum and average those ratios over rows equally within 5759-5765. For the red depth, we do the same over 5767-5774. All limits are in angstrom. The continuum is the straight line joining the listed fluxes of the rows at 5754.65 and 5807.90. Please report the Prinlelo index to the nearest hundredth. 1.00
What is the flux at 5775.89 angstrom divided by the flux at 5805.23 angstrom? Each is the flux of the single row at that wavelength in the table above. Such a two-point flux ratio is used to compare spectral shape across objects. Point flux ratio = 0.86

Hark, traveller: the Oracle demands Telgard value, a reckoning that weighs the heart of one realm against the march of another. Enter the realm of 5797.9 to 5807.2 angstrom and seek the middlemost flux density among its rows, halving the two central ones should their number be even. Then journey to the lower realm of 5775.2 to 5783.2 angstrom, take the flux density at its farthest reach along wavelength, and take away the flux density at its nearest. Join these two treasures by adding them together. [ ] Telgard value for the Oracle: 229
